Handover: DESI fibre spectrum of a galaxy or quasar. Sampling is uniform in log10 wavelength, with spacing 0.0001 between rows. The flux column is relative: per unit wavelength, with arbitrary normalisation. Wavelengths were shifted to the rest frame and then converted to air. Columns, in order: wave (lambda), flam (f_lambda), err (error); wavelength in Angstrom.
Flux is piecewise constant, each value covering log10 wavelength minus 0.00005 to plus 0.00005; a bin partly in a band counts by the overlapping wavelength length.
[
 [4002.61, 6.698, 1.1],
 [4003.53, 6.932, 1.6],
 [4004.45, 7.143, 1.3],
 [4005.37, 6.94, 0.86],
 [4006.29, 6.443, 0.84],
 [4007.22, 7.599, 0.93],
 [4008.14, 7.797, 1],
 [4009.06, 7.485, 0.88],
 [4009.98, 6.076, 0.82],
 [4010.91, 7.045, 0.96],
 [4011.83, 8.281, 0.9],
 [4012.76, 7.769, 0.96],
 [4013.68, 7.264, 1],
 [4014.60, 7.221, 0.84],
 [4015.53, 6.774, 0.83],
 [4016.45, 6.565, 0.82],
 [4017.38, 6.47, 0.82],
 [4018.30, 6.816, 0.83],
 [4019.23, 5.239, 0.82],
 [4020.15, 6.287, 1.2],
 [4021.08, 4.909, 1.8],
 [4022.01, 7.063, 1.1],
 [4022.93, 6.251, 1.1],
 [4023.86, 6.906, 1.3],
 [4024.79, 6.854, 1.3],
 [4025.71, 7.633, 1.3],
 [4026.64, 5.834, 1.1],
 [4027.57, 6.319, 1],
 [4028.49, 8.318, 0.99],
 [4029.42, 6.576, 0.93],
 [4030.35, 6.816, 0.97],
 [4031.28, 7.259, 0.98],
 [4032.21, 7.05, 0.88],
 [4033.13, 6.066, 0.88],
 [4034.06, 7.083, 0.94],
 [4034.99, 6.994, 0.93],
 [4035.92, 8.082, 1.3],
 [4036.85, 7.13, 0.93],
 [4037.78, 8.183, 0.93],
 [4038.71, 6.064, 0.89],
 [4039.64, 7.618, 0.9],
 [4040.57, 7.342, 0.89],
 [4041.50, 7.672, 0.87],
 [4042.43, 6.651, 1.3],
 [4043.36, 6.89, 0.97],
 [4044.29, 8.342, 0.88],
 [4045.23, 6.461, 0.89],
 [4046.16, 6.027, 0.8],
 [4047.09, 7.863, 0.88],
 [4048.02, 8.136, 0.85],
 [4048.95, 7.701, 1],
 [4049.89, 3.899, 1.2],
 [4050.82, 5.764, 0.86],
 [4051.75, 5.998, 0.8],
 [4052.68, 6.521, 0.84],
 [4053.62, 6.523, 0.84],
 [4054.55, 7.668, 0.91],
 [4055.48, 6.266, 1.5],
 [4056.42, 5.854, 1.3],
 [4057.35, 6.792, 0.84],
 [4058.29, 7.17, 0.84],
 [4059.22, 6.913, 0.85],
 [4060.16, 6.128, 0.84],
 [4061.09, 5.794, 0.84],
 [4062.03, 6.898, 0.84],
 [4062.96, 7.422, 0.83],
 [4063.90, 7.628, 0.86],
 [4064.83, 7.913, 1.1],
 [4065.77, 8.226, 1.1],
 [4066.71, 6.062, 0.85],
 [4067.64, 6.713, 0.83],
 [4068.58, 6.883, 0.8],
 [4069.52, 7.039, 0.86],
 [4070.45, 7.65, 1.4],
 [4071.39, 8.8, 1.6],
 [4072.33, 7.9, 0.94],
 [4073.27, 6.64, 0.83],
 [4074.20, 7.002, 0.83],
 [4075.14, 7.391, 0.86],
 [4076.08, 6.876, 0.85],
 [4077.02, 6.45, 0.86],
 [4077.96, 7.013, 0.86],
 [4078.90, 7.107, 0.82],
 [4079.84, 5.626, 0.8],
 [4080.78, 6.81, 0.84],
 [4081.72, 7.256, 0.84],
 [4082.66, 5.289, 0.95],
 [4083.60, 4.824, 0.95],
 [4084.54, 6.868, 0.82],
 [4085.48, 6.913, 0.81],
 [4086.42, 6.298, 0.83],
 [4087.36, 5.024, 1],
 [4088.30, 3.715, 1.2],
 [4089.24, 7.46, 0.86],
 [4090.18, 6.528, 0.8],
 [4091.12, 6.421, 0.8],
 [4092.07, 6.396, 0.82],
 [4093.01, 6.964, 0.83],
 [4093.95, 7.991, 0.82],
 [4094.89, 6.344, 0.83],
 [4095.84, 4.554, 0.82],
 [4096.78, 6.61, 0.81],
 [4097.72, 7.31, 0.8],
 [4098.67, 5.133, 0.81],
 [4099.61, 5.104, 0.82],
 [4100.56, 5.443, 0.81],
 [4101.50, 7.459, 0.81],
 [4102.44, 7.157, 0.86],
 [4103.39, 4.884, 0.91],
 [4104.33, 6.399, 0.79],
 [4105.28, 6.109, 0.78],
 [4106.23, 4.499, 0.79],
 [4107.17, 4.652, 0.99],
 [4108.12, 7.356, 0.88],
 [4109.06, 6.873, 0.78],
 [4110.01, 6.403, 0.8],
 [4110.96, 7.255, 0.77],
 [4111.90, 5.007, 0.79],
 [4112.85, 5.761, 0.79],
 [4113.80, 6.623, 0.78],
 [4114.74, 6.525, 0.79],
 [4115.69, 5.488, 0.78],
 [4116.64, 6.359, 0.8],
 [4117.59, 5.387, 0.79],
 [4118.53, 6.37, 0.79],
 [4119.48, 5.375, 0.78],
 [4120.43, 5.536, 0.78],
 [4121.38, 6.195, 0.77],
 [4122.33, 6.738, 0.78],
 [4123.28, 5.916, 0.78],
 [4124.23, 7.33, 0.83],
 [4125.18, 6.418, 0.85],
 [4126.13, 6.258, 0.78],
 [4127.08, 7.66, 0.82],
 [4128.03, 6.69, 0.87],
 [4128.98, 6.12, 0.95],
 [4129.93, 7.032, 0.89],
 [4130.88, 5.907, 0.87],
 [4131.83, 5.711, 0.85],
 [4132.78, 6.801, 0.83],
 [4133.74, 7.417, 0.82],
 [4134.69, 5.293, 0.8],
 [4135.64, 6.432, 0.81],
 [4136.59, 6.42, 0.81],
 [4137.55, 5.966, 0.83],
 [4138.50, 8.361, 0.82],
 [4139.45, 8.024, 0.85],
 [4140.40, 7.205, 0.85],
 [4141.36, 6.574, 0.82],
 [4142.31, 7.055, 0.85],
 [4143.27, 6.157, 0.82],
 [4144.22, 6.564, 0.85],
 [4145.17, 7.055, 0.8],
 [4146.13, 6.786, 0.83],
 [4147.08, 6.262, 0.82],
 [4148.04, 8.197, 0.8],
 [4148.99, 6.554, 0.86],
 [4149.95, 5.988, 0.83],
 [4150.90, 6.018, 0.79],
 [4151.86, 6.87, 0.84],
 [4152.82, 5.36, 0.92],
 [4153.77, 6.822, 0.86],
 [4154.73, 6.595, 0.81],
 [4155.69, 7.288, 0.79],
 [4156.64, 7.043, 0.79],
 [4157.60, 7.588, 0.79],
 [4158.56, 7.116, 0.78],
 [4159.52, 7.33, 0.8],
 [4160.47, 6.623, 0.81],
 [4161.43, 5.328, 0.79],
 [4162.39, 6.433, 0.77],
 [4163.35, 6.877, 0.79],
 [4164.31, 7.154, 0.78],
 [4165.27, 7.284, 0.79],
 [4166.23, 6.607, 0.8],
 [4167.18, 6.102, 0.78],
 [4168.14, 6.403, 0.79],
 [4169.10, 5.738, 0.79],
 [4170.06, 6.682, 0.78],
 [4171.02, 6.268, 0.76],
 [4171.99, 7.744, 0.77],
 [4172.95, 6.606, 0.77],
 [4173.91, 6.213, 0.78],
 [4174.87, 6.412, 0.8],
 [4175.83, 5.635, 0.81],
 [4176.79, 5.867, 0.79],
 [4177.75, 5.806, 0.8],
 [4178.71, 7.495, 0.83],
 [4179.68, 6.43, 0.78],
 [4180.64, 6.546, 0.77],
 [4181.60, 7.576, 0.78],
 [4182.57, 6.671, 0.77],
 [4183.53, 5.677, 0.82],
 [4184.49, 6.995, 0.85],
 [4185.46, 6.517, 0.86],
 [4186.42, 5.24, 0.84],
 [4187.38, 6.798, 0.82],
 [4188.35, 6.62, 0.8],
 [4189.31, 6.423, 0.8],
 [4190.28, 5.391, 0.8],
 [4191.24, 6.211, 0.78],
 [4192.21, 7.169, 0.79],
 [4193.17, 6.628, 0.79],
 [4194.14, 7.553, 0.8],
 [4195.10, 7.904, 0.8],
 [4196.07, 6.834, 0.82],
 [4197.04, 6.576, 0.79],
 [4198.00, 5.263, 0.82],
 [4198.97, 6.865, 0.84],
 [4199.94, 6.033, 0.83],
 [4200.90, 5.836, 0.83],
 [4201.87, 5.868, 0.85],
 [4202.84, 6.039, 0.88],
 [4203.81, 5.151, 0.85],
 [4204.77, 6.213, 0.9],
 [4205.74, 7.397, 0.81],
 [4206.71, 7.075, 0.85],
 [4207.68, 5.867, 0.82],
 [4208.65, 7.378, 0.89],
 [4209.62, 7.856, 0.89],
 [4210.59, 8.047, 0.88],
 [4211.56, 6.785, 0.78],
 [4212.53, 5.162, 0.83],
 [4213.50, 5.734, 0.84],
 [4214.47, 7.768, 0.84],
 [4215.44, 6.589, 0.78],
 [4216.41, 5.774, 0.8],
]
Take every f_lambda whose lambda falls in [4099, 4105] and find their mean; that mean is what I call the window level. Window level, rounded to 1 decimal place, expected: 6.1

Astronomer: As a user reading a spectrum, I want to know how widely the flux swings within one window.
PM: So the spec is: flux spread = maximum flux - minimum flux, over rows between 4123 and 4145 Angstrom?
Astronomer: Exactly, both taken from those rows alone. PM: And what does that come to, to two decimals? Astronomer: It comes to 3.07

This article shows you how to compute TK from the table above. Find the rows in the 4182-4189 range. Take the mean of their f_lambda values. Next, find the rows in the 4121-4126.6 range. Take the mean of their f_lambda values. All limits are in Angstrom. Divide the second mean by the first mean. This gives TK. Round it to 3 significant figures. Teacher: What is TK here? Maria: 1.02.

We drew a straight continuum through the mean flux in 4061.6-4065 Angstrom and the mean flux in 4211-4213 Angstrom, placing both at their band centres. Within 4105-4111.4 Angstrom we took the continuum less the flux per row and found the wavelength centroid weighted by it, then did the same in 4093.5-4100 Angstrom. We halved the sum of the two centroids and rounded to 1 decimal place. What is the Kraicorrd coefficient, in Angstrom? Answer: 4102.2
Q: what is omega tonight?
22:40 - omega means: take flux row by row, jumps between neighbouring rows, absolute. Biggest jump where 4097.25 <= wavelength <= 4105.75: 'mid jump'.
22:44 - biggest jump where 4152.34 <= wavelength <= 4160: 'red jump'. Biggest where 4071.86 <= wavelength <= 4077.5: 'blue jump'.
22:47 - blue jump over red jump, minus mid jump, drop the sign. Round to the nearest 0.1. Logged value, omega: 1.4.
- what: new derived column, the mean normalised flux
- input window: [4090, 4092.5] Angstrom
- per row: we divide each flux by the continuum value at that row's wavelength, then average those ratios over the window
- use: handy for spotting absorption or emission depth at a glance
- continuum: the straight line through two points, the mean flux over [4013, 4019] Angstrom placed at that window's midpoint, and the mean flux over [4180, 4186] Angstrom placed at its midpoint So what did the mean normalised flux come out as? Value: 0.953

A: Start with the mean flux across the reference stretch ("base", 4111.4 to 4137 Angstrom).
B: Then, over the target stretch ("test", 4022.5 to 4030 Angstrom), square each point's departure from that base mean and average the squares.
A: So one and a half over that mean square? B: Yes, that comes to 1.7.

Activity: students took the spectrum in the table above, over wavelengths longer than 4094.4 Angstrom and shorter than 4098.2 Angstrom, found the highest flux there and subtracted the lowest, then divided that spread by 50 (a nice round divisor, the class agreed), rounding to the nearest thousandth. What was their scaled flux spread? 0.055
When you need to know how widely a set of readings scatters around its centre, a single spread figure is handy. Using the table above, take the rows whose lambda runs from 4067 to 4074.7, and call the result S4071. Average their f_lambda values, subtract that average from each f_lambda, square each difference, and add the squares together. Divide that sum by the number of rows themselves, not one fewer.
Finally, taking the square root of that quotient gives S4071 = 0.693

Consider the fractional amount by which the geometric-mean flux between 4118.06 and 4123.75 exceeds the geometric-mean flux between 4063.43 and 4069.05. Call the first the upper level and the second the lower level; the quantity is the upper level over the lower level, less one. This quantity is -0.17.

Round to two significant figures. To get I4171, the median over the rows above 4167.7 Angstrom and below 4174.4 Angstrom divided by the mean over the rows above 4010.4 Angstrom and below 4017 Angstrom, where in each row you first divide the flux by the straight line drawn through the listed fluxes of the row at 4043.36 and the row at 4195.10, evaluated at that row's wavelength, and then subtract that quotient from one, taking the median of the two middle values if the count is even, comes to -2.0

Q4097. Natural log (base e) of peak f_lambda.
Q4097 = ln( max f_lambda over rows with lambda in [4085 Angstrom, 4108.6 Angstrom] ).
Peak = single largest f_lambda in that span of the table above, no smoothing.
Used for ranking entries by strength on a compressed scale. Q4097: 2.08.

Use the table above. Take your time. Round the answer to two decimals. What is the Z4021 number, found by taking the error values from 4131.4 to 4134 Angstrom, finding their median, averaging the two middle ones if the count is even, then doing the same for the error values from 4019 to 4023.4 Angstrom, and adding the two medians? 1.93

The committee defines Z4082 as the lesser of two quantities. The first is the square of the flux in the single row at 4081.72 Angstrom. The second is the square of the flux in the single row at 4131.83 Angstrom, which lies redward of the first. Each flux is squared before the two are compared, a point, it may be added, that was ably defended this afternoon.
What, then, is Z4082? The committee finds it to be 33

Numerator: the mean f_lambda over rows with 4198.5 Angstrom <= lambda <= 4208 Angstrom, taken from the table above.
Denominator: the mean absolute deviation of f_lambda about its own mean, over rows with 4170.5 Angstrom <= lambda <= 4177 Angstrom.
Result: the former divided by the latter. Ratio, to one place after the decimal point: 13.8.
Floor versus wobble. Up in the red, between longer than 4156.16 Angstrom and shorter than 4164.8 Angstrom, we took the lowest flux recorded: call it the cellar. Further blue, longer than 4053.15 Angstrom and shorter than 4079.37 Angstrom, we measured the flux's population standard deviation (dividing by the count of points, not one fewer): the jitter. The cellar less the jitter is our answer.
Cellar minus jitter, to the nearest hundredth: 4.63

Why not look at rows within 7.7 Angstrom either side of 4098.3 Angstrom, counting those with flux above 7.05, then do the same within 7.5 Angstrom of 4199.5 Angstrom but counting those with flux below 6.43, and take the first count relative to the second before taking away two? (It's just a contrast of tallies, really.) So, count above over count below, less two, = -1.43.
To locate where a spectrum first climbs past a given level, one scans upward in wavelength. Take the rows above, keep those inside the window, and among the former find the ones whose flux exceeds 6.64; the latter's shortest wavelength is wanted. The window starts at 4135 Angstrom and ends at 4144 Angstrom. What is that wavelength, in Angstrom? 4138.50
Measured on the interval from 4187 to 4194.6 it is 4187.38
